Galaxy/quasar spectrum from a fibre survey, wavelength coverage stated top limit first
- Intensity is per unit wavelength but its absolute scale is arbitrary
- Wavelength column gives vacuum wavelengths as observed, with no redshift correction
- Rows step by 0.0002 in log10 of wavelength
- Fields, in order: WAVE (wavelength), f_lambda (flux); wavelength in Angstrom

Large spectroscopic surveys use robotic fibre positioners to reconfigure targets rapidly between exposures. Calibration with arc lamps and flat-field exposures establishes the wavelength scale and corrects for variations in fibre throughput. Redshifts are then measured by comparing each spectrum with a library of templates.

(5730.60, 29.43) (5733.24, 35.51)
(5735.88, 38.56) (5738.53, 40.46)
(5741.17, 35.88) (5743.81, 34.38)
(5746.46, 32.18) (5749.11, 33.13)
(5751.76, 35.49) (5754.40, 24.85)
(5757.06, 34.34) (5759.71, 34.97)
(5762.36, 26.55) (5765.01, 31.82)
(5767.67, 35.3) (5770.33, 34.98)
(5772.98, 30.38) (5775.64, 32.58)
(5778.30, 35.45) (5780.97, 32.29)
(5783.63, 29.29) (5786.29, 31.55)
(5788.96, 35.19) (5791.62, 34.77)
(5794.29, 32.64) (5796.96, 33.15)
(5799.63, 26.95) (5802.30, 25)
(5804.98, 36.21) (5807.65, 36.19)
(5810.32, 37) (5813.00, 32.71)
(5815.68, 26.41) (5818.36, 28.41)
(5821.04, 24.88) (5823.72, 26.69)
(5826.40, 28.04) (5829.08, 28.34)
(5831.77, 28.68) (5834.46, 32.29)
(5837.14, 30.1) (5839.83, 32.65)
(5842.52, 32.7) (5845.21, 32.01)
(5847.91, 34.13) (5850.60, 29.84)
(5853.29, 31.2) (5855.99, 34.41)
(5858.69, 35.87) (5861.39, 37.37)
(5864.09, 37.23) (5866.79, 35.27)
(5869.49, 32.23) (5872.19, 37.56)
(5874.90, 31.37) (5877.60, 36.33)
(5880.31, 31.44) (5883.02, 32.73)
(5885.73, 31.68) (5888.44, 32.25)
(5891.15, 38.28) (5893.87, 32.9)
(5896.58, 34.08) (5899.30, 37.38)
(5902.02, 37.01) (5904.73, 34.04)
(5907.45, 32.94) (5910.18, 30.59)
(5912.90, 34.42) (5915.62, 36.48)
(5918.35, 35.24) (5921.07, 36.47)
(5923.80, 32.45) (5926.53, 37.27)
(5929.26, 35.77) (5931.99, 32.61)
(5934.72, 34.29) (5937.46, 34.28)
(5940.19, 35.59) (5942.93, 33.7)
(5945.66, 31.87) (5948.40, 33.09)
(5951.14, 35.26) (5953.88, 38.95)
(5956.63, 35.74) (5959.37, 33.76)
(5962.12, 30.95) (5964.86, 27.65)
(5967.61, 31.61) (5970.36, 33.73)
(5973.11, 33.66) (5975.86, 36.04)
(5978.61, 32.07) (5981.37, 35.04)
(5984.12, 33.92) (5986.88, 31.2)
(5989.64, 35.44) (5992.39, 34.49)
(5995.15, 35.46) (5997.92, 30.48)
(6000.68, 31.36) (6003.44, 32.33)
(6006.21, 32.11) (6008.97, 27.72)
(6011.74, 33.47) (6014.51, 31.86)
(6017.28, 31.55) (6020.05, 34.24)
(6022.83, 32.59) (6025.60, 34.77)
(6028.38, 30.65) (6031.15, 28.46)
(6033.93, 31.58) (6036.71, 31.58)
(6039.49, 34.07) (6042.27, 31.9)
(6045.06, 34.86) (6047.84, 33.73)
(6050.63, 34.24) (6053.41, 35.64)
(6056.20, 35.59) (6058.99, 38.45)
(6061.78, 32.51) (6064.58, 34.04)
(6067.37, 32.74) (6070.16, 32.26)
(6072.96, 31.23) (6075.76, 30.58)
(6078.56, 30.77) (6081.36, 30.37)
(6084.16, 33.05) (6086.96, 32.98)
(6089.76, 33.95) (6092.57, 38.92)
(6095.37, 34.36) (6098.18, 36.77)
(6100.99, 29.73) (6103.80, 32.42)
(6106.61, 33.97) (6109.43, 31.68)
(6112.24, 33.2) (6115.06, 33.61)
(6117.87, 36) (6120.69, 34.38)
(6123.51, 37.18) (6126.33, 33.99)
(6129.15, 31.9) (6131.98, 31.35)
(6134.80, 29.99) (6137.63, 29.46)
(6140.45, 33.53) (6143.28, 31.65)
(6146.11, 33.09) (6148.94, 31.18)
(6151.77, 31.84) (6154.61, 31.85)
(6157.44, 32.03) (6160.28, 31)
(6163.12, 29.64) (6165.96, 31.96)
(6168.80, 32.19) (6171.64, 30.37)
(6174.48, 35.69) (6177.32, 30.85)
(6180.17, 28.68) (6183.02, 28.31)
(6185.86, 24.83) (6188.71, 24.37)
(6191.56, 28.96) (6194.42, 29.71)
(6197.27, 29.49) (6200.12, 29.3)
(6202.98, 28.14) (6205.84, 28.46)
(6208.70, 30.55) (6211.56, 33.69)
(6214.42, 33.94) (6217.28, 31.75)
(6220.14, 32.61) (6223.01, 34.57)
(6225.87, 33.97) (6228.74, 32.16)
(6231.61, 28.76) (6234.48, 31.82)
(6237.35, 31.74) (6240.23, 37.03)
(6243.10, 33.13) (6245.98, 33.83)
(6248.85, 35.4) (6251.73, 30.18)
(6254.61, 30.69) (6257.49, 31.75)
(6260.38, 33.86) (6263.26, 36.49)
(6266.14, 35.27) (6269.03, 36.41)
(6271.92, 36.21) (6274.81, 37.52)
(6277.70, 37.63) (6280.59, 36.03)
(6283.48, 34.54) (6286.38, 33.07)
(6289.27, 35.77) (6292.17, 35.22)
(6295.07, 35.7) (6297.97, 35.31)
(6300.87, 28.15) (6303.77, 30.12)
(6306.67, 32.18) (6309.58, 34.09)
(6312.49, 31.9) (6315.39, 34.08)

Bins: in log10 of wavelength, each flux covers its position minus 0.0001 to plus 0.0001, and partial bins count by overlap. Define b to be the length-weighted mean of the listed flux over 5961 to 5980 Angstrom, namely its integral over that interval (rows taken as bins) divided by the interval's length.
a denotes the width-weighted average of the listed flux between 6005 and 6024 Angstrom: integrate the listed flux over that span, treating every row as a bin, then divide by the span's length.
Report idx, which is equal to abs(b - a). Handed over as 0.3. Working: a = 31.9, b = 32.3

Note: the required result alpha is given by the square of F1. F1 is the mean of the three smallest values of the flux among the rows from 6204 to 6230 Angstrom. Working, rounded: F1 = 30.3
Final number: 915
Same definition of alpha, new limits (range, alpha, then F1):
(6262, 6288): 1176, 34.3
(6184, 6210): 665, 25.8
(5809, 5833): 676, 26.0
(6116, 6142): 916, 30.3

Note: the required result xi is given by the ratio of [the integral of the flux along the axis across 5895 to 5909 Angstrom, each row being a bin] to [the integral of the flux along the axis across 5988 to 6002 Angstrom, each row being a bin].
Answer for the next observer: 1.05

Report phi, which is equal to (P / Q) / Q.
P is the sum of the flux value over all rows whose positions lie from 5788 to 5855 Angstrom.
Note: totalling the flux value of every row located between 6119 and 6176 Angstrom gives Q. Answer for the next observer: 0.0019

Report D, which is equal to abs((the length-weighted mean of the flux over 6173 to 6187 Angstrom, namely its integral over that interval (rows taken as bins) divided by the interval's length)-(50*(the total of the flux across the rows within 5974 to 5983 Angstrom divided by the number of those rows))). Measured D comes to 1689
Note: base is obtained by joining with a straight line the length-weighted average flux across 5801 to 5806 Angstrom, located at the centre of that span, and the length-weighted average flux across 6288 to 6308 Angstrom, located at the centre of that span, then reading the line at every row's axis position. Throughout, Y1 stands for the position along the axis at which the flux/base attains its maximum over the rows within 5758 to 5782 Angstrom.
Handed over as 5778.30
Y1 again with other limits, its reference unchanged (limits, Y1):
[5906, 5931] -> 5926.53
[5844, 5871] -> 5861.39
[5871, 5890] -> 5872.19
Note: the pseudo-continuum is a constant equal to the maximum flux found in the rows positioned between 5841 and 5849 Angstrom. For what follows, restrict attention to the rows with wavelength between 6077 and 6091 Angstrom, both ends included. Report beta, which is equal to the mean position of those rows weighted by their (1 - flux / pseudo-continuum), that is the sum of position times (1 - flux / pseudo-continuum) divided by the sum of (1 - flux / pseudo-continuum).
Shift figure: 6081.5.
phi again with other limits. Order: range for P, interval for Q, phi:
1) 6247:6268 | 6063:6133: 0.0003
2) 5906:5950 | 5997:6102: 0.0004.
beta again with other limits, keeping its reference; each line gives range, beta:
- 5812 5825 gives 5819.5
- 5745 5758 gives 5752.7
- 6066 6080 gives 6074.2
